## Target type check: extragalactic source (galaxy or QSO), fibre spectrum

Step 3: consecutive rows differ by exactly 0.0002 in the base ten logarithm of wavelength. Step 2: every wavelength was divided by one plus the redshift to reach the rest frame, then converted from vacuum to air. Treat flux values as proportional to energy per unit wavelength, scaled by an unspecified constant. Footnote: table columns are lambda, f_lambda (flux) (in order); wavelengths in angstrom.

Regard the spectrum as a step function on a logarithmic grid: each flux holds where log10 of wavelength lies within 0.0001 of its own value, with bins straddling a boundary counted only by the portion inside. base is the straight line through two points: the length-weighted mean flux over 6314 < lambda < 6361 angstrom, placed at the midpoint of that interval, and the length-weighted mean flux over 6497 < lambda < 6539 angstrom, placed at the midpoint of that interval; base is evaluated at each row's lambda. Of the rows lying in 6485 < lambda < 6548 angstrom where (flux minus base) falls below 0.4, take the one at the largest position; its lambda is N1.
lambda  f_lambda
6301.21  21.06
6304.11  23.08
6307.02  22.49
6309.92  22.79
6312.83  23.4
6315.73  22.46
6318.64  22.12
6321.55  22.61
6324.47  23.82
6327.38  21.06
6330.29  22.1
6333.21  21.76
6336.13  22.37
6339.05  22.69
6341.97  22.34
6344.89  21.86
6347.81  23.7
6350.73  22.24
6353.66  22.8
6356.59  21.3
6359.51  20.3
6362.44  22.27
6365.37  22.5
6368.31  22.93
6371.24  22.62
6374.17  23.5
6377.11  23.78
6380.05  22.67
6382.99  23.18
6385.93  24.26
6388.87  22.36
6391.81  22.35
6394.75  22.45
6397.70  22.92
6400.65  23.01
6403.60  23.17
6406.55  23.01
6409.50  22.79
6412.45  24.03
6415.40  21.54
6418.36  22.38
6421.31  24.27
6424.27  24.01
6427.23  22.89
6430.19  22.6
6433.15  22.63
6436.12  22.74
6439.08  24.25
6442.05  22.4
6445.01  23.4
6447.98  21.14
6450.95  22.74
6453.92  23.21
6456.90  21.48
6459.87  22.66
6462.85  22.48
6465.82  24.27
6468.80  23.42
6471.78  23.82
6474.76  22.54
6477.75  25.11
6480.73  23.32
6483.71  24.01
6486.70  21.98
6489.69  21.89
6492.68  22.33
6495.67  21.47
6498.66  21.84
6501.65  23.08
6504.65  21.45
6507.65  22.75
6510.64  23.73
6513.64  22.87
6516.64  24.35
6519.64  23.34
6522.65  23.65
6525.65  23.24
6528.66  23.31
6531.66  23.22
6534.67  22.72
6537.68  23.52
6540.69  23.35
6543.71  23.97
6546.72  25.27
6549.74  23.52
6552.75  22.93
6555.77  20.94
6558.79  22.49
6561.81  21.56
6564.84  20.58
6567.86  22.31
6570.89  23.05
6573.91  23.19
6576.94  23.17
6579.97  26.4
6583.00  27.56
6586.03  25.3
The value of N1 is 6540.69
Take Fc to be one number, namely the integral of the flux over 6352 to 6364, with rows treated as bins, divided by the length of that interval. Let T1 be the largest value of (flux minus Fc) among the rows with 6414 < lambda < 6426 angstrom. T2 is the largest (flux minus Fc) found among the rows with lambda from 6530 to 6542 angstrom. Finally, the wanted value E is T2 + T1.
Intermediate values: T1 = 2.59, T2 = 1.8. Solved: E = 4.4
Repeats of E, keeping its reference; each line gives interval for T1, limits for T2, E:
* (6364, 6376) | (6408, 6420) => 4.2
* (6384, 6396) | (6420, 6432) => 5.2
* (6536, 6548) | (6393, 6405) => 5.1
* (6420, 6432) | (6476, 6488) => 6.0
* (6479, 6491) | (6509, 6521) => 5.0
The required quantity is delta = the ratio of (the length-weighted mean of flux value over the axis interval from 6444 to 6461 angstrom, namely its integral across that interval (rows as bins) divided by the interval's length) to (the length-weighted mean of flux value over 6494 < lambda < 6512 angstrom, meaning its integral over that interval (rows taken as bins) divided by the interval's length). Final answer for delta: 1.00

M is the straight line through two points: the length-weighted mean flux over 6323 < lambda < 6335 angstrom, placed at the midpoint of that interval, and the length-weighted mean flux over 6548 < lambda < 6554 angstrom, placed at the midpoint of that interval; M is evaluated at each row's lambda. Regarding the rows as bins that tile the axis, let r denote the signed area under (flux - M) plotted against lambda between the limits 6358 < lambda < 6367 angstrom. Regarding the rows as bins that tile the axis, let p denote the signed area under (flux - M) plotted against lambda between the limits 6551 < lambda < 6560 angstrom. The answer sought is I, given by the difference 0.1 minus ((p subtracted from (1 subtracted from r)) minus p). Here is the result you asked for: -15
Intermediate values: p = -11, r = -6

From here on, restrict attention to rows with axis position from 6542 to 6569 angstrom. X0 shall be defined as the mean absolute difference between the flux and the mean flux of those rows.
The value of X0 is 1.16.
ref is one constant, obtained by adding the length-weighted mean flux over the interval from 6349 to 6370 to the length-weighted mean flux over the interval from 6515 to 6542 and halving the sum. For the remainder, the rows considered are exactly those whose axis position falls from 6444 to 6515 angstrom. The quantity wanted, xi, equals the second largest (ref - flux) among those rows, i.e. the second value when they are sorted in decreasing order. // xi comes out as 1.29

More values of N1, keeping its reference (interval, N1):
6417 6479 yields 6474.76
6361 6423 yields 6418.36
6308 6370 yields 6365.37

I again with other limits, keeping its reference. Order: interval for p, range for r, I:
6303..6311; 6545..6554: 7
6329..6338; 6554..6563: 14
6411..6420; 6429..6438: 2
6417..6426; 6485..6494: 25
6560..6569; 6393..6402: -36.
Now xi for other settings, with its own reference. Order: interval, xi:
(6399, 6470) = 1.26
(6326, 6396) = 1.68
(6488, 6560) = 1.29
